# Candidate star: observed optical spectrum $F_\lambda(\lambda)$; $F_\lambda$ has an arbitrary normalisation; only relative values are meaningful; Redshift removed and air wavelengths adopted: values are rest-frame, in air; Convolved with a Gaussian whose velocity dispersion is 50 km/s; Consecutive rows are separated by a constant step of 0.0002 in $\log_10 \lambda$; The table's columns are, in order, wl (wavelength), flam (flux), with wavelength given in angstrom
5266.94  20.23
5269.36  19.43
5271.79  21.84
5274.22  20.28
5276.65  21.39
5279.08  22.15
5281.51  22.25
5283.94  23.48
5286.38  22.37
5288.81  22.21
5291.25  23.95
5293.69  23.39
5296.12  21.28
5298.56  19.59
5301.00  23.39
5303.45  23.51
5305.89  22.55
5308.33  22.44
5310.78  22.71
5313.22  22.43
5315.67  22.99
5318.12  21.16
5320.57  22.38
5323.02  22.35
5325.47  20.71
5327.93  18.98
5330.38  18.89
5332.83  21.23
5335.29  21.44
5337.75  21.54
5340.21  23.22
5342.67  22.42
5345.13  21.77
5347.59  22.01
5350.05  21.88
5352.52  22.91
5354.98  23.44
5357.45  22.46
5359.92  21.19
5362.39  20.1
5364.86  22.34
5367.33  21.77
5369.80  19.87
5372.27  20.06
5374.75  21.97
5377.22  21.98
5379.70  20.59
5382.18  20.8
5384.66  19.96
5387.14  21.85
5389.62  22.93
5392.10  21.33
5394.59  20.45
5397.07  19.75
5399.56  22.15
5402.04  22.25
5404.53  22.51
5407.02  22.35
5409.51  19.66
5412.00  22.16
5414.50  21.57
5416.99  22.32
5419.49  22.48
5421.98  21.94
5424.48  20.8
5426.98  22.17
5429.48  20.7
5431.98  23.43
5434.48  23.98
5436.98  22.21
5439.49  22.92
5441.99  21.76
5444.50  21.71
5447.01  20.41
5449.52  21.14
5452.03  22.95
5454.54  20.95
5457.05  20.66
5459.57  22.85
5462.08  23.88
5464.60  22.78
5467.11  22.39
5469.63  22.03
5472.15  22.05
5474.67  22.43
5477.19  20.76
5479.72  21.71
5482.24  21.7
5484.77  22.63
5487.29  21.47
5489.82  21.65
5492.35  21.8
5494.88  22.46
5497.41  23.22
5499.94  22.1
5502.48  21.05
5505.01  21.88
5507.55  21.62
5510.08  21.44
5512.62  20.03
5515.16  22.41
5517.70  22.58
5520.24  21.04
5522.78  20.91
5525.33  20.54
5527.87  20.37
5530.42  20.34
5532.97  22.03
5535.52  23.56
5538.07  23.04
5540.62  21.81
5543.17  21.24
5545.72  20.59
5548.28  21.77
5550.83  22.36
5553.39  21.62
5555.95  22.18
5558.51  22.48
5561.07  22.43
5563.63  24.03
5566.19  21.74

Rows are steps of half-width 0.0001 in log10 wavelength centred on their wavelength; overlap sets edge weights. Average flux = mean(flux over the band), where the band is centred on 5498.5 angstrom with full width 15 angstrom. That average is 22.1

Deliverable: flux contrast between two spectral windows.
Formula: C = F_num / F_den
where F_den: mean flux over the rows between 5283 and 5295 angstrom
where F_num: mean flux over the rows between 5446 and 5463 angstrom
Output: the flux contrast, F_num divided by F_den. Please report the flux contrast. 0.946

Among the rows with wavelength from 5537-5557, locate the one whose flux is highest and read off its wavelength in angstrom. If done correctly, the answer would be 5538.07 angstrom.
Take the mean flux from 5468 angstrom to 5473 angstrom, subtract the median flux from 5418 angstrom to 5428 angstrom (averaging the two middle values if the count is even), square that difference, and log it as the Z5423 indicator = 0.0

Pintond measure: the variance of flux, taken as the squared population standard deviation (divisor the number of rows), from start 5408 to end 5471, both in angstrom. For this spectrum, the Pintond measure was 1.1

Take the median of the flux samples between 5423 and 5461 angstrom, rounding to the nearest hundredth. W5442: 21.76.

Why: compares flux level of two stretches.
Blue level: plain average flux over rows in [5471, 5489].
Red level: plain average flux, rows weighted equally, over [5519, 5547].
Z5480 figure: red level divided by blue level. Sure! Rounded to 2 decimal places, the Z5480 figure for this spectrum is 0.98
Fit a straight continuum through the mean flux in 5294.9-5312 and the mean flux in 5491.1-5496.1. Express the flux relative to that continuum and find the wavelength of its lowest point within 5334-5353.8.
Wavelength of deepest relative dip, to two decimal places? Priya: 5335.29 angstrom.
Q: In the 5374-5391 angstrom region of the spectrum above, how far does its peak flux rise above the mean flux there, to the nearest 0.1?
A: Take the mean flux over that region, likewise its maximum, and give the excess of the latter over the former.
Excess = 1.5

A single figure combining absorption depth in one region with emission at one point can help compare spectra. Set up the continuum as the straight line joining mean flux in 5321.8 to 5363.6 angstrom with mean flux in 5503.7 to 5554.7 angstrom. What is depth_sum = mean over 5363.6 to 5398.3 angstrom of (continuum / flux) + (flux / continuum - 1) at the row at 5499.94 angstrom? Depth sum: 1.05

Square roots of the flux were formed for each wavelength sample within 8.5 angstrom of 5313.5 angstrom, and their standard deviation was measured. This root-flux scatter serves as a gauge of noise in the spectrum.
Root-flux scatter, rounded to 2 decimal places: 0.06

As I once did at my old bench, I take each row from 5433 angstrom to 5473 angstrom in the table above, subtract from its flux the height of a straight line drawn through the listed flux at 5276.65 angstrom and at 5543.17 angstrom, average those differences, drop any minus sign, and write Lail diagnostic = 0.88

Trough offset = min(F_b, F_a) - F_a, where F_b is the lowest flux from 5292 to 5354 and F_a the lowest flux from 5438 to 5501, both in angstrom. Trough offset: -1.5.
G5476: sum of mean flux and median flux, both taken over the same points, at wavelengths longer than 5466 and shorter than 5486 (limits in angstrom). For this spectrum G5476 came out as 44.0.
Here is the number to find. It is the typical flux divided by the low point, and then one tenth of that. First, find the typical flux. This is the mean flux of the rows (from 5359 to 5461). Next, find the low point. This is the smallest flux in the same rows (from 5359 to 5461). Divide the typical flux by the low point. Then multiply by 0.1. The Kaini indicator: 0.110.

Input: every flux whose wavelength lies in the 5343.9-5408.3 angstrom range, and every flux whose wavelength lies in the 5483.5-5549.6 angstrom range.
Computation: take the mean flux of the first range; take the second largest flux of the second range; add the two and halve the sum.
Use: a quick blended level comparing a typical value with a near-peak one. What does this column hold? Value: 22.4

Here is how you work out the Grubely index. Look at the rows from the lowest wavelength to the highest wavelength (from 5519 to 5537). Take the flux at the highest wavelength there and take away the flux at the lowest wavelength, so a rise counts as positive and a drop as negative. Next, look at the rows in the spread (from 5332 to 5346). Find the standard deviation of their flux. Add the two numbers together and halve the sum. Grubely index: 1.6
